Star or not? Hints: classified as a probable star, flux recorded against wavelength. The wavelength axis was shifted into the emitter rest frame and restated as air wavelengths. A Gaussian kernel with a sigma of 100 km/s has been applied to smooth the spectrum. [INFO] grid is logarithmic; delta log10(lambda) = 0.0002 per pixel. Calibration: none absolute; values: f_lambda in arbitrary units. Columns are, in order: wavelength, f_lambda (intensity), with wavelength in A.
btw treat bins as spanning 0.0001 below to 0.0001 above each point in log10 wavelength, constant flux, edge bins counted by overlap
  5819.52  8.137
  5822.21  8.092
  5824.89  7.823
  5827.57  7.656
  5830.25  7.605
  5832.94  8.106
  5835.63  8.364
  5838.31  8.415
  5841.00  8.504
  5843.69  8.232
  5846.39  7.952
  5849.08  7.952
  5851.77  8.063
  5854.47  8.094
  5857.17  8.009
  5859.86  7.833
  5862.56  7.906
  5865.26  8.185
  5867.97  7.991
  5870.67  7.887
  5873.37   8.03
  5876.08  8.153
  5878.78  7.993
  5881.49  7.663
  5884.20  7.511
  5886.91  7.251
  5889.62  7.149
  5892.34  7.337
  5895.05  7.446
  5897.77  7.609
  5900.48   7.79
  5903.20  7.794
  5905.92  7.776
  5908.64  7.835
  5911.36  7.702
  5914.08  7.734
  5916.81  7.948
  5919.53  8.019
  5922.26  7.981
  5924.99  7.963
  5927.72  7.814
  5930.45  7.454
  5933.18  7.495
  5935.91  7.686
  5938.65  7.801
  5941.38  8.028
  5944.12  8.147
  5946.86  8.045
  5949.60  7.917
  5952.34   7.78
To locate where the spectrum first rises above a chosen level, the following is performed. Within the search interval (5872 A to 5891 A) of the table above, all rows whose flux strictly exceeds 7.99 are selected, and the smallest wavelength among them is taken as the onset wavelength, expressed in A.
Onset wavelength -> 5873.37 A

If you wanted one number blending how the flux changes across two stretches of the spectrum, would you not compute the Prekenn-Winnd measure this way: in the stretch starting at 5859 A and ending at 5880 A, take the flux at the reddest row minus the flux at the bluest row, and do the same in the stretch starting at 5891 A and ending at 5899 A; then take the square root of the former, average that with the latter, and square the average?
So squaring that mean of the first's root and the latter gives 0.11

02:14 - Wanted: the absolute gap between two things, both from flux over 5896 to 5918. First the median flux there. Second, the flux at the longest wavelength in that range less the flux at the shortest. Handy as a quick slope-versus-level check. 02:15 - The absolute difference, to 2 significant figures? 7.4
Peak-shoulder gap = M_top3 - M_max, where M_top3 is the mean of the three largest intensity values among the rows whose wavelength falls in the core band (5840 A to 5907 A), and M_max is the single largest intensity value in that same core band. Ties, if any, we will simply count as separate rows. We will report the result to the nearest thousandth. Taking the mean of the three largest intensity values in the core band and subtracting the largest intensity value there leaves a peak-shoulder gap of -0.197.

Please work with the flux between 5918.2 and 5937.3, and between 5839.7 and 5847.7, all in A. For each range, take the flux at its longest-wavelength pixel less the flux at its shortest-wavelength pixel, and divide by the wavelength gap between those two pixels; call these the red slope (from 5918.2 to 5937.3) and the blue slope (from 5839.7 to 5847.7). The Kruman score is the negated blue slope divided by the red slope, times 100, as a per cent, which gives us -504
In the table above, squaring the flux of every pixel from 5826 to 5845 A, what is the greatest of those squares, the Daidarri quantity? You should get 72.3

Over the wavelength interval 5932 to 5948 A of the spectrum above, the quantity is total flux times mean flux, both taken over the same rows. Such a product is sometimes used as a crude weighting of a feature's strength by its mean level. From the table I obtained 371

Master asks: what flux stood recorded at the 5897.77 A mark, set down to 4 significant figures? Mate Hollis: 7.609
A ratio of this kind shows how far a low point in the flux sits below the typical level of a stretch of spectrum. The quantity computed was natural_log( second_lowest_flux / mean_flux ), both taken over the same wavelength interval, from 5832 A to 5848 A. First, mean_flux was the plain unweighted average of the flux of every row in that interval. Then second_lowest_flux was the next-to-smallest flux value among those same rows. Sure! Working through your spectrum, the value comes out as -0.019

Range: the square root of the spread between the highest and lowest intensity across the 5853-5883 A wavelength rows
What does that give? 0.72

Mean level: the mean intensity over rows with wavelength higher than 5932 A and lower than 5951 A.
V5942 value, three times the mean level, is 23.6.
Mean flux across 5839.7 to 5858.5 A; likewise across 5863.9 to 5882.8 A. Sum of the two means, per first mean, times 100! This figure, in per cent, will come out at 198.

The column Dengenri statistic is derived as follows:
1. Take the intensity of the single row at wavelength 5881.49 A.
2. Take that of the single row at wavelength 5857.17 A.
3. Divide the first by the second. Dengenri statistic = 0.96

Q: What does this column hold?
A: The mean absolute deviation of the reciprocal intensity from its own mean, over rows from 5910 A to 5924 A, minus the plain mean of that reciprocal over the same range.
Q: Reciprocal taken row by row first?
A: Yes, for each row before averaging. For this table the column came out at -0.125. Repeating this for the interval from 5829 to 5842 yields -0.118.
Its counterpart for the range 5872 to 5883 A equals -0.123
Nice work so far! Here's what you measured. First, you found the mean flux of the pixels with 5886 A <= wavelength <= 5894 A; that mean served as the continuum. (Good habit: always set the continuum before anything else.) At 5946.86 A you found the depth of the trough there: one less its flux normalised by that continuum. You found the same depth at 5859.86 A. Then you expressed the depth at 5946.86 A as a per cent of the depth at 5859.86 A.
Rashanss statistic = 136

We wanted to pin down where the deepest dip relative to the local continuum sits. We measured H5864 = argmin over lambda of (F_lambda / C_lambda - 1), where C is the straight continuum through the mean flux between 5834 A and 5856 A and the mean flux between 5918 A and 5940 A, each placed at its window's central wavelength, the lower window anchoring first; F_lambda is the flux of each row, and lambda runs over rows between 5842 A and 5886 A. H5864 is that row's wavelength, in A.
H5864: 5884.20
